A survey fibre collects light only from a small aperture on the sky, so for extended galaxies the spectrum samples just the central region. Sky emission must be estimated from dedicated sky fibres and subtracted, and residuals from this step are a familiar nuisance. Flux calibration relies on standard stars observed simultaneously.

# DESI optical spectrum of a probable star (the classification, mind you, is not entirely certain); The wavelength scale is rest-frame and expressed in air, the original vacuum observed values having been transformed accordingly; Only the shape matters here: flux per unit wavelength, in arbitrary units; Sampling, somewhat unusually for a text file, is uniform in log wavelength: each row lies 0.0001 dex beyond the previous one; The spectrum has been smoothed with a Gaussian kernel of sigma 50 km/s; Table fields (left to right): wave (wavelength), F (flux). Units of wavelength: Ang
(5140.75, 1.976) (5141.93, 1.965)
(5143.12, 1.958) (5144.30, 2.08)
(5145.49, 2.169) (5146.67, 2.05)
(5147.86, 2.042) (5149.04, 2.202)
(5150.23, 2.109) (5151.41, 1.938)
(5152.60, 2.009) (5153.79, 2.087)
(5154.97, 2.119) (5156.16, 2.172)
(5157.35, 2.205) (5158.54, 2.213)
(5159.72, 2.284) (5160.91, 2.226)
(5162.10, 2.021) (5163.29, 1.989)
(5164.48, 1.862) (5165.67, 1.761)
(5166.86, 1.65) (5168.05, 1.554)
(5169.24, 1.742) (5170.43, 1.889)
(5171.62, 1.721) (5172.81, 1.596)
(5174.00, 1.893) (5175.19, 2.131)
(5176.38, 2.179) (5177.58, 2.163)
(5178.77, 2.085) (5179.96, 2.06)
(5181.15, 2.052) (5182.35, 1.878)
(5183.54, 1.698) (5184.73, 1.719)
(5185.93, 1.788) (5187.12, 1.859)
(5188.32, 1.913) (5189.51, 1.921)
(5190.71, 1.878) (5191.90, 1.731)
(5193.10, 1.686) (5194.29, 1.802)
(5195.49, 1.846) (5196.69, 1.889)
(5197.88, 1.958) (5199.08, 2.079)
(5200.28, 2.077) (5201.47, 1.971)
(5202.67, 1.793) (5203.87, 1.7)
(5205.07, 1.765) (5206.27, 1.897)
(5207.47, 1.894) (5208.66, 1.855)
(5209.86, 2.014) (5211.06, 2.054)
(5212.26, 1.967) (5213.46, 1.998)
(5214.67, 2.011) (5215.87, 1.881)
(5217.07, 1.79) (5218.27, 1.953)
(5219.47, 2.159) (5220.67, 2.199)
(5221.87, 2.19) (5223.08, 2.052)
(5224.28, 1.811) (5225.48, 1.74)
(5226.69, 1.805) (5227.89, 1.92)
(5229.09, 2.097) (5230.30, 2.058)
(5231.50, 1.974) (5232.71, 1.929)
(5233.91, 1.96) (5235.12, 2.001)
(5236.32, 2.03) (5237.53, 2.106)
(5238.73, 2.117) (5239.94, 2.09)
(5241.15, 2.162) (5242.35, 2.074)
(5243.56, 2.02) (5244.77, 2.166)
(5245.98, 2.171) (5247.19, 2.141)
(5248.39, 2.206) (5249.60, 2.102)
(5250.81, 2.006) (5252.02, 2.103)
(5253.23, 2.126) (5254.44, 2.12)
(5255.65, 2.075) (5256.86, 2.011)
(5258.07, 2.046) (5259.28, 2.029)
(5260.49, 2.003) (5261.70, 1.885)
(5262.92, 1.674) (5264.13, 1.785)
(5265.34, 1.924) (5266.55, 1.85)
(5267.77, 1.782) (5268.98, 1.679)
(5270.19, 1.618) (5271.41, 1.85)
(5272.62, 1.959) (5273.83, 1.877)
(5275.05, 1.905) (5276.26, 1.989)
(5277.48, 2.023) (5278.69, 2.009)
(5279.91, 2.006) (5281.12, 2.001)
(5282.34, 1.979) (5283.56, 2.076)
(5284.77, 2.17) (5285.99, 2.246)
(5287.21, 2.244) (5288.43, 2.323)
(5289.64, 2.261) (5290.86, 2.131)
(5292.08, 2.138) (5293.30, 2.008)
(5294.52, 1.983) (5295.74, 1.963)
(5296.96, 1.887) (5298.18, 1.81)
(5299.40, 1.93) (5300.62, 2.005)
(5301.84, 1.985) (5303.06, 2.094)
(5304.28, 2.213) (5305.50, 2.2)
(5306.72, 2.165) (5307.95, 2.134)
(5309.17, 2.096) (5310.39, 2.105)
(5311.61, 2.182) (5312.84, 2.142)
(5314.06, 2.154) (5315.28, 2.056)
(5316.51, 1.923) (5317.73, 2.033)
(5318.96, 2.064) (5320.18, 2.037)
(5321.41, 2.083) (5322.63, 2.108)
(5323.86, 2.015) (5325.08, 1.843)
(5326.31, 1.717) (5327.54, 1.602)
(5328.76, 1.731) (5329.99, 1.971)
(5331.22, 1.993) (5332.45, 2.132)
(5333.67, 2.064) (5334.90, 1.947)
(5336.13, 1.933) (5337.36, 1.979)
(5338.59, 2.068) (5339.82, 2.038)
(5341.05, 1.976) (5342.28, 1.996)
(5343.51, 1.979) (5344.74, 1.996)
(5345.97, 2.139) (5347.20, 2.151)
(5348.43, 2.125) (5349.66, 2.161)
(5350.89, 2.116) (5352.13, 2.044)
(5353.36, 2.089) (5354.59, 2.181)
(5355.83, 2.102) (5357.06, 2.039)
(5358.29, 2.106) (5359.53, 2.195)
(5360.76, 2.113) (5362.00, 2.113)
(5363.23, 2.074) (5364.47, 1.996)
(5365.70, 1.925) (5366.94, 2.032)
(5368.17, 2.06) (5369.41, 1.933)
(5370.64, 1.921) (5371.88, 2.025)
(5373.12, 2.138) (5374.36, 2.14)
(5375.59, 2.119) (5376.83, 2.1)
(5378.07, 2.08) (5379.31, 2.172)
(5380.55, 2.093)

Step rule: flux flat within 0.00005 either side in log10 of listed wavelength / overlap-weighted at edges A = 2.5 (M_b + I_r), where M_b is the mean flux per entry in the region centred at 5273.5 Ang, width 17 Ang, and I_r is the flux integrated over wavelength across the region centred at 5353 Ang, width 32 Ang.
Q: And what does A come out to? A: 170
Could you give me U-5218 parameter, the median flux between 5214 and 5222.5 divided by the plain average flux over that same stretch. 0.99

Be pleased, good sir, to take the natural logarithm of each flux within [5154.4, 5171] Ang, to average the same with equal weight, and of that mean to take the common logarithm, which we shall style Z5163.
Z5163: -0.171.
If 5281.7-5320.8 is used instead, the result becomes -0.135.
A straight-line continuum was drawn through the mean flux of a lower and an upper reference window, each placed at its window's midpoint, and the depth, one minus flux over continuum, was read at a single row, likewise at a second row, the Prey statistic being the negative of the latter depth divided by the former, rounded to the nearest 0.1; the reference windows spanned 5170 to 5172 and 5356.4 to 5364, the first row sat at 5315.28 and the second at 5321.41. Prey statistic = -1.8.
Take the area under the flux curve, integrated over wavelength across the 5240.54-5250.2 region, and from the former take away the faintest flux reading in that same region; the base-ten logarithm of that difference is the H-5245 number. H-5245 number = 1.3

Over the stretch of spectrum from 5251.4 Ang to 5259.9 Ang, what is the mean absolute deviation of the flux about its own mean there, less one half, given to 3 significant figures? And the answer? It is -0.462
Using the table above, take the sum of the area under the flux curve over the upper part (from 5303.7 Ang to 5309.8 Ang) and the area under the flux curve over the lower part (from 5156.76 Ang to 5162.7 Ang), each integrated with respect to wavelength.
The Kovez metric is 26.2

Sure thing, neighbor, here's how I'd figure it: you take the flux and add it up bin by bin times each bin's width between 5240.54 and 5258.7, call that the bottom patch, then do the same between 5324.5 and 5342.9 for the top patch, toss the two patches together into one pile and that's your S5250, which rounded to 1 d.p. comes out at 73.7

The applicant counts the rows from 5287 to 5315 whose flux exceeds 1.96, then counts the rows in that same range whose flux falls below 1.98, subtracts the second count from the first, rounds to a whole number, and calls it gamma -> 16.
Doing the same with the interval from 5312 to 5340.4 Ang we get 7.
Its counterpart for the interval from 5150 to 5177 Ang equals 3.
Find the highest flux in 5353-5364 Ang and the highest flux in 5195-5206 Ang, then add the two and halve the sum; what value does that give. 2.14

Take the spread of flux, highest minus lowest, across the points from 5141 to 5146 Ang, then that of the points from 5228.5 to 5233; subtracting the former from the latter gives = -0.04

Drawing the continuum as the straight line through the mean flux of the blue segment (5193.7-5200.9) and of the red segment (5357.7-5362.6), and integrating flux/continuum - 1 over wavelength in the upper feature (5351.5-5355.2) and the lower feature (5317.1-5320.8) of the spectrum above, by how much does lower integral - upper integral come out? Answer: -0.04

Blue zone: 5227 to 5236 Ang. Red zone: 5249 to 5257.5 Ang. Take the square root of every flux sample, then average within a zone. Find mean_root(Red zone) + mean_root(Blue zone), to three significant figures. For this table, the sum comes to 2.85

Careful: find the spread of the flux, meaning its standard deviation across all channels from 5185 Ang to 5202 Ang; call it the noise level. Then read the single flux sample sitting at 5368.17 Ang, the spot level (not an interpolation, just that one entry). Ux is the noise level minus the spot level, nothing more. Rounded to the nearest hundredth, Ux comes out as -1.95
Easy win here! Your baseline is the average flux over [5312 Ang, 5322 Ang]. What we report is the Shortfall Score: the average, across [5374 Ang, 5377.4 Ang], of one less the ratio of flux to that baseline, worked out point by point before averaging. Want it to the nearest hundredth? -0.03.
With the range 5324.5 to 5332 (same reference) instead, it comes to 0.12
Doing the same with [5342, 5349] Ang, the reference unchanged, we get 0.00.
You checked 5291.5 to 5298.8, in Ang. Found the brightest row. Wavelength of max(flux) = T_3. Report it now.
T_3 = 5292.08 Ang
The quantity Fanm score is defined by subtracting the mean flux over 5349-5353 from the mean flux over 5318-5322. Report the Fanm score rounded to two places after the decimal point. -0.05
